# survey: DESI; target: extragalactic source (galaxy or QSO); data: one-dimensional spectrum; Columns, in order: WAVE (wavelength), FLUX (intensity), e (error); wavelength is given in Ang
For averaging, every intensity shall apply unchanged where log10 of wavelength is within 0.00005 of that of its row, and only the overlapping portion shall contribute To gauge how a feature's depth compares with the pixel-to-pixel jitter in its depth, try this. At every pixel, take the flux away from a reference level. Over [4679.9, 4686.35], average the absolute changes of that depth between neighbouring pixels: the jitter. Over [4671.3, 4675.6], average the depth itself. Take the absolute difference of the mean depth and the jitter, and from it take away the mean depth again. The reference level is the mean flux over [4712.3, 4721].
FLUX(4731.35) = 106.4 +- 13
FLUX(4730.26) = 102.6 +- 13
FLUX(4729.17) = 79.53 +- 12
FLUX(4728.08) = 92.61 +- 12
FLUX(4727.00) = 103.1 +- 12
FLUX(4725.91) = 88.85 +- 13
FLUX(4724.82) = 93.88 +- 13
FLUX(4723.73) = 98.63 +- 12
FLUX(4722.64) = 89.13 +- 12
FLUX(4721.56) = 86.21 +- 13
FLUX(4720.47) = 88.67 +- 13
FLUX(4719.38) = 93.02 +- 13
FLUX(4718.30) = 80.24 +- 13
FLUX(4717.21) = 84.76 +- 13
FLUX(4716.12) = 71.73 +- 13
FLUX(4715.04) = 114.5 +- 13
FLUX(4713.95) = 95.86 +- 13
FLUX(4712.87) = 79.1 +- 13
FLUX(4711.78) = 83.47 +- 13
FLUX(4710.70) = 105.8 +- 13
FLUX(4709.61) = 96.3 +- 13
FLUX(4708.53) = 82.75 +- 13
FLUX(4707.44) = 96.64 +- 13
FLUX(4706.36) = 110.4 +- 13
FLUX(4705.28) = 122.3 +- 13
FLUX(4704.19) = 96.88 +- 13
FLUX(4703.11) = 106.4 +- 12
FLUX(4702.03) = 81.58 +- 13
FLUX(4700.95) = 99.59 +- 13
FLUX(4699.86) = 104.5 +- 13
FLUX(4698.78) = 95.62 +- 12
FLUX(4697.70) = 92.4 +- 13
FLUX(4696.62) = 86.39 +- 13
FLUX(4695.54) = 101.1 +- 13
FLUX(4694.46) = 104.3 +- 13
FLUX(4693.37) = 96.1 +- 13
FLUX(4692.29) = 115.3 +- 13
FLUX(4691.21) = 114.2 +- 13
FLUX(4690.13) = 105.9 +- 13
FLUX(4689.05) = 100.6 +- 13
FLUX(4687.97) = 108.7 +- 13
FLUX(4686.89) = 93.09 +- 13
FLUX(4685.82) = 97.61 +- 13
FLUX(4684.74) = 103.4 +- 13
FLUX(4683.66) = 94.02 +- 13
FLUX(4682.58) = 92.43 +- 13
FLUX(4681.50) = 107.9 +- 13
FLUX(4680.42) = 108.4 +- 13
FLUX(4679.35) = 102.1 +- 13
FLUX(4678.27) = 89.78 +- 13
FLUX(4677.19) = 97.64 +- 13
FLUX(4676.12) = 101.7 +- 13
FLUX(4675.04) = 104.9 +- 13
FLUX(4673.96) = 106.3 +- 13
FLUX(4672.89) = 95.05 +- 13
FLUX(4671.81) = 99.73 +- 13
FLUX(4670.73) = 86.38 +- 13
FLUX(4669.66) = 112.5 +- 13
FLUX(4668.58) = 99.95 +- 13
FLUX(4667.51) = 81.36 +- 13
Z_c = 32.6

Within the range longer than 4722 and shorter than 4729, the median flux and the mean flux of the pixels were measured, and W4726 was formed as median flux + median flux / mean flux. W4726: 94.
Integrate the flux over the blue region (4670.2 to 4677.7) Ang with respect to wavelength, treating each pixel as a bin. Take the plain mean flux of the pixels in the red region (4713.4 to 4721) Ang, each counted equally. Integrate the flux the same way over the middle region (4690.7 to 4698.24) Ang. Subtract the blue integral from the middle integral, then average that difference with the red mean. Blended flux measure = 56.3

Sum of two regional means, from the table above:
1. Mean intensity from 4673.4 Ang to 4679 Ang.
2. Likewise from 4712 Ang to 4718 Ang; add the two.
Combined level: 189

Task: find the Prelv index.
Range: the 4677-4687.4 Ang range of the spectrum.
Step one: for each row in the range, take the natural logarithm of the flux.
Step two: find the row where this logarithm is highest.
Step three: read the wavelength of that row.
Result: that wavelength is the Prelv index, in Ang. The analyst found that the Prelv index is 4680.42 Ang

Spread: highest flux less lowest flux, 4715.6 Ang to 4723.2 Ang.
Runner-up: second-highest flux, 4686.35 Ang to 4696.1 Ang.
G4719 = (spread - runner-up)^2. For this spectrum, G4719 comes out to 8632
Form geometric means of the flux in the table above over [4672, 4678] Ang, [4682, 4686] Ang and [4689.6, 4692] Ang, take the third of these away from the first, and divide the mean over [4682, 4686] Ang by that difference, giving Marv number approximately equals -11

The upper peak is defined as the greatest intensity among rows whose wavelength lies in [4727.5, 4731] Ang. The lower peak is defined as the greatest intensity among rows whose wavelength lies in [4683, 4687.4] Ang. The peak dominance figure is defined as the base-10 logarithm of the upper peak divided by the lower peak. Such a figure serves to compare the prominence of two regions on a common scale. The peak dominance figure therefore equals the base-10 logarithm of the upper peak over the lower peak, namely -0.003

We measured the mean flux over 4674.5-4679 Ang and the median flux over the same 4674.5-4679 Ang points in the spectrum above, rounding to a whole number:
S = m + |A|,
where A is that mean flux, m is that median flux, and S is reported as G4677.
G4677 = 198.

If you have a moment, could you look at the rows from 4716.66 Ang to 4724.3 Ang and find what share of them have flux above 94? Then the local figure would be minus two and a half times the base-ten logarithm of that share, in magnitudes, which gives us 2.11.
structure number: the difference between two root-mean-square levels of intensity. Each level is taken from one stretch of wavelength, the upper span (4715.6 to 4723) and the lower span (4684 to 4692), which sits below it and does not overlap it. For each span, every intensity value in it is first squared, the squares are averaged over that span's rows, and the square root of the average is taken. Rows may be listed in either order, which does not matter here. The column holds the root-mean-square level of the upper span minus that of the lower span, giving -18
